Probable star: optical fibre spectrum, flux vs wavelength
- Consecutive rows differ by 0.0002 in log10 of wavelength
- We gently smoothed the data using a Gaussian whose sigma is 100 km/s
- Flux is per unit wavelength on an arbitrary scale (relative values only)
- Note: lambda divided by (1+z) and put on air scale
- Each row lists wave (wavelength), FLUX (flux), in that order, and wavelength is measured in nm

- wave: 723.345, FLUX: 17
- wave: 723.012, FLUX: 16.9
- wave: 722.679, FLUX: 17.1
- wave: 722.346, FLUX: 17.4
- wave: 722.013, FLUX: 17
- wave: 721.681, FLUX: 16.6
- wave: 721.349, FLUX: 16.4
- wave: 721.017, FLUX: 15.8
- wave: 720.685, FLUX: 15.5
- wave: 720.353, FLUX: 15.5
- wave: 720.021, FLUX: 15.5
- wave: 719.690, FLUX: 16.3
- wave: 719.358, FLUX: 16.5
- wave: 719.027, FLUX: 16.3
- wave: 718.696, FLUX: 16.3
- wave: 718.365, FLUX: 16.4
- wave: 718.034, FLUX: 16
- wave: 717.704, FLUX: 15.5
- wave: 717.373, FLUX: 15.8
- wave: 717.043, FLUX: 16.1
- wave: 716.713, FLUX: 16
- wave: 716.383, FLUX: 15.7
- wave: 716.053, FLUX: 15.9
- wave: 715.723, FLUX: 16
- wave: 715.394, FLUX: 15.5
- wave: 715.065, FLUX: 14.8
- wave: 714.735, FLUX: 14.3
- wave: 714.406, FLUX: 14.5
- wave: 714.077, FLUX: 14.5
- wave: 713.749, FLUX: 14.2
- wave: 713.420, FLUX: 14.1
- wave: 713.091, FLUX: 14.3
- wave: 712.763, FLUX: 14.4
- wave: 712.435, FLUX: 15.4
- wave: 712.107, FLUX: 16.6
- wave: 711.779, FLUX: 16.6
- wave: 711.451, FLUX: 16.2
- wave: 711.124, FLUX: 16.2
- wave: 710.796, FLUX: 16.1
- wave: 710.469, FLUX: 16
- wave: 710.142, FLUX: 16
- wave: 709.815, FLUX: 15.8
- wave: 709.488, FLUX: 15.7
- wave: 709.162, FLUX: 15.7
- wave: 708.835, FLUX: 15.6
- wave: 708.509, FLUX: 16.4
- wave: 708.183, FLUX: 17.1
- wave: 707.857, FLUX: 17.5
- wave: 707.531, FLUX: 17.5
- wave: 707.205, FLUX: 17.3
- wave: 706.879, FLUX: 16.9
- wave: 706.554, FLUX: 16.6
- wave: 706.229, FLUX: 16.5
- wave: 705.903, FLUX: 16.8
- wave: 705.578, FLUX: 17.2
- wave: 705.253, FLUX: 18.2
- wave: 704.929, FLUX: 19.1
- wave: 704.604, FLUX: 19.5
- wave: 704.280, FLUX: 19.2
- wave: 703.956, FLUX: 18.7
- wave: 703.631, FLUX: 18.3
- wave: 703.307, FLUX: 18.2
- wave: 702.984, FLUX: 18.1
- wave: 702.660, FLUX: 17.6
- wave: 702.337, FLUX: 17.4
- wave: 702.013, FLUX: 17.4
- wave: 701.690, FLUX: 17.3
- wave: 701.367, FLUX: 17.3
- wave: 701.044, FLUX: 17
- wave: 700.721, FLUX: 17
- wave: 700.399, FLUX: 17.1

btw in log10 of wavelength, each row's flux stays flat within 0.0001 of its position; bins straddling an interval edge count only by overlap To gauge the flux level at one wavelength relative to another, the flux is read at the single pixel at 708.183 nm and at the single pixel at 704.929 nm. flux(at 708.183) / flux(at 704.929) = 0.90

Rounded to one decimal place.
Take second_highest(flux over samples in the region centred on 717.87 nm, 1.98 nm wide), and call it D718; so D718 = 16.3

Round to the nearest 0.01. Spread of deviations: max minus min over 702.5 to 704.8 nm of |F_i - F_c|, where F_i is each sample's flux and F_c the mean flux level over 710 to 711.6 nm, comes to 1.90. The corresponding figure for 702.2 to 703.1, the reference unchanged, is 0.70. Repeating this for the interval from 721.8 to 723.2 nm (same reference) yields 0.50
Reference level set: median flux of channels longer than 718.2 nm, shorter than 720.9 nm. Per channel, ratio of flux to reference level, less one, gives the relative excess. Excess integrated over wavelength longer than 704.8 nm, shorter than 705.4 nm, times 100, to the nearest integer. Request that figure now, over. 9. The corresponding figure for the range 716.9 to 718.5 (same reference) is -3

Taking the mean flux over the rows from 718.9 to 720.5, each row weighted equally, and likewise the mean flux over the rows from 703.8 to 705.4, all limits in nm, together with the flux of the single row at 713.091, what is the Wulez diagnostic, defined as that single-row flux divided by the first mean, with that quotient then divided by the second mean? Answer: 0.0471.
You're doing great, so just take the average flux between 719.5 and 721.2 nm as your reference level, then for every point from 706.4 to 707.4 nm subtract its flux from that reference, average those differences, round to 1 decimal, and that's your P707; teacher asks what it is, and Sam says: -1.2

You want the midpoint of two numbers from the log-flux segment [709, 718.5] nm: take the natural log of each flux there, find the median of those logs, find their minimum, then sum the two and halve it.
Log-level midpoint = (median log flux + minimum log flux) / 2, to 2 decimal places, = 2.70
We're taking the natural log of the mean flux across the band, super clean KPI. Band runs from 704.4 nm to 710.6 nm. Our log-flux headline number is 2.83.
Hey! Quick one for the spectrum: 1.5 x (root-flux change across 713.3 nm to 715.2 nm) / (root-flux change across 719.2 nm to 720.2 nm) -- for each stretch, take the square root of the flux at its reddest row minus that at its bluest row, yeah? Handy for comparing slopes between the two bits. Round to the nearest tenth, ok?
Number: -1.1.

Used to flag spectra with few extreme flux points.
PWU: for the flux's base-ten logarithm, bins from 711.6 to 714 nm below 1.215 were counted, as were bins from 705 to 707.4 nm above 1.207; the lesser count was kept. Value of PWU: 5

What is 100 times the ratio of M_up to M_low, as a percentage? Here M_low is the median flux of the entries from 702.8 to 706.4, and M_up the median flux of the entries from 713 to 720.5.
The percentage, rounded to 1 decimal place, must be 86.3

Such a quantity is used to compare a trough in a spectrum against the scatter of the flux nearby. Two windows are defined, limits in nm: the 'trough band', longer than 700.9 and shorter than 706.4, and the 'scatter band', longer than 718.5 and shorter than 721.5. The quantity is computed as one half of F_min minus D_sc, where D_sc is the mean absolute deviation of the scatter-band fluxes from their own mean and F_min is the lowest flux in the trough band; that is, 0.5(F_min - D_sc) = 8.06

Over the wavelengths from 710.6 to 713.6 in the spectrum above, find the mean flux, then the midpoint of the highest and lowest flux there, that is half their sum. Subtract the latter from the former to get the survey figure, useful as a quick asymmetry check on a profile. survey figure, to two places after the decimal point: 0.19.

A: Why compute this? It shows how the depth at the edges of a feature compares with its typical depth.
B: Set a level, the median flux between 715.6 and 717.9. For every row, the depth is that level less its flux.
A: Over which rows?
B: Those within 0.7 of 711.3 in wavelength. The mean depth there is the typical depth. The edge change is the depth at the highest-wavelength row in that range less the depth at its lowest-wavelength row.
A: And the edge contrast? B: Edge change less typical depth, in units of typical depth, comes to 0.3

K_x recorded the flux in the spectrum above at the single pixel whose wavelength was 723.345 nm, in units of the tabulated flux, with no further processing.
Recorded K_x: 17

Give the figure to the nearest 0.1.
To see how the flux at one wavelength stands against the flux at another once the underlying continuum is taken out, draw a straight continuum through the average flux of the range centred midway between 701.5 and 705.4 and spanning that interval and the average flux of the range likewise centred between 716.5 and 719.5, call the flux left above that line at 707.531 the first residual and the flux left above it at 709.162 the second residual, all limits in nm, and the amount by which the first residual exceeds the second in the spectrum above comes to 1.6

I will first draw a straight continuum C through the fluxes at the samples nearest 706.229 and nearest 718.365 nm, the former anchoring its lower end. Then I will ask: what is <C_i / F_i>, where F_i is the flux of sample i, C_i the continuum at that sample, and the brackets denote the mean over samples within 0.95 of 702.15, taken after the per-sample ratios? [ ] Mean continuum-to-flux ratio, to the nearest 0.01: 0.94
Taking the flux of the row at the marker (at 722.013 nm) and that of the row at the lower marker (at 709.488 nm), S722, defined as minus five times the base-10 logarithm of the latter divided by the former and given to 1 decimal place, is 0.2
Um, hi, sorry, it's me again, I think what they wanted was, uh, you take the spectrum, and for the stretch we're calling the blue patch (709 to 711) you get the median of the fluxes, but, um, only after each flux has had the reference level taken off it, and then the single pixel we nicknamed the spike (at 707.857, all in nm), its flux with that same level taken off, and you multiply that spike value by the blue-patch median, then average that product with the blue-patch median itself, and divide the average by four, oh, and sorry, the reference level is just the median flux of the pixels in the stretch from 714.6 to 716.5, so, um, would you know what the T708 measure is 0.11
